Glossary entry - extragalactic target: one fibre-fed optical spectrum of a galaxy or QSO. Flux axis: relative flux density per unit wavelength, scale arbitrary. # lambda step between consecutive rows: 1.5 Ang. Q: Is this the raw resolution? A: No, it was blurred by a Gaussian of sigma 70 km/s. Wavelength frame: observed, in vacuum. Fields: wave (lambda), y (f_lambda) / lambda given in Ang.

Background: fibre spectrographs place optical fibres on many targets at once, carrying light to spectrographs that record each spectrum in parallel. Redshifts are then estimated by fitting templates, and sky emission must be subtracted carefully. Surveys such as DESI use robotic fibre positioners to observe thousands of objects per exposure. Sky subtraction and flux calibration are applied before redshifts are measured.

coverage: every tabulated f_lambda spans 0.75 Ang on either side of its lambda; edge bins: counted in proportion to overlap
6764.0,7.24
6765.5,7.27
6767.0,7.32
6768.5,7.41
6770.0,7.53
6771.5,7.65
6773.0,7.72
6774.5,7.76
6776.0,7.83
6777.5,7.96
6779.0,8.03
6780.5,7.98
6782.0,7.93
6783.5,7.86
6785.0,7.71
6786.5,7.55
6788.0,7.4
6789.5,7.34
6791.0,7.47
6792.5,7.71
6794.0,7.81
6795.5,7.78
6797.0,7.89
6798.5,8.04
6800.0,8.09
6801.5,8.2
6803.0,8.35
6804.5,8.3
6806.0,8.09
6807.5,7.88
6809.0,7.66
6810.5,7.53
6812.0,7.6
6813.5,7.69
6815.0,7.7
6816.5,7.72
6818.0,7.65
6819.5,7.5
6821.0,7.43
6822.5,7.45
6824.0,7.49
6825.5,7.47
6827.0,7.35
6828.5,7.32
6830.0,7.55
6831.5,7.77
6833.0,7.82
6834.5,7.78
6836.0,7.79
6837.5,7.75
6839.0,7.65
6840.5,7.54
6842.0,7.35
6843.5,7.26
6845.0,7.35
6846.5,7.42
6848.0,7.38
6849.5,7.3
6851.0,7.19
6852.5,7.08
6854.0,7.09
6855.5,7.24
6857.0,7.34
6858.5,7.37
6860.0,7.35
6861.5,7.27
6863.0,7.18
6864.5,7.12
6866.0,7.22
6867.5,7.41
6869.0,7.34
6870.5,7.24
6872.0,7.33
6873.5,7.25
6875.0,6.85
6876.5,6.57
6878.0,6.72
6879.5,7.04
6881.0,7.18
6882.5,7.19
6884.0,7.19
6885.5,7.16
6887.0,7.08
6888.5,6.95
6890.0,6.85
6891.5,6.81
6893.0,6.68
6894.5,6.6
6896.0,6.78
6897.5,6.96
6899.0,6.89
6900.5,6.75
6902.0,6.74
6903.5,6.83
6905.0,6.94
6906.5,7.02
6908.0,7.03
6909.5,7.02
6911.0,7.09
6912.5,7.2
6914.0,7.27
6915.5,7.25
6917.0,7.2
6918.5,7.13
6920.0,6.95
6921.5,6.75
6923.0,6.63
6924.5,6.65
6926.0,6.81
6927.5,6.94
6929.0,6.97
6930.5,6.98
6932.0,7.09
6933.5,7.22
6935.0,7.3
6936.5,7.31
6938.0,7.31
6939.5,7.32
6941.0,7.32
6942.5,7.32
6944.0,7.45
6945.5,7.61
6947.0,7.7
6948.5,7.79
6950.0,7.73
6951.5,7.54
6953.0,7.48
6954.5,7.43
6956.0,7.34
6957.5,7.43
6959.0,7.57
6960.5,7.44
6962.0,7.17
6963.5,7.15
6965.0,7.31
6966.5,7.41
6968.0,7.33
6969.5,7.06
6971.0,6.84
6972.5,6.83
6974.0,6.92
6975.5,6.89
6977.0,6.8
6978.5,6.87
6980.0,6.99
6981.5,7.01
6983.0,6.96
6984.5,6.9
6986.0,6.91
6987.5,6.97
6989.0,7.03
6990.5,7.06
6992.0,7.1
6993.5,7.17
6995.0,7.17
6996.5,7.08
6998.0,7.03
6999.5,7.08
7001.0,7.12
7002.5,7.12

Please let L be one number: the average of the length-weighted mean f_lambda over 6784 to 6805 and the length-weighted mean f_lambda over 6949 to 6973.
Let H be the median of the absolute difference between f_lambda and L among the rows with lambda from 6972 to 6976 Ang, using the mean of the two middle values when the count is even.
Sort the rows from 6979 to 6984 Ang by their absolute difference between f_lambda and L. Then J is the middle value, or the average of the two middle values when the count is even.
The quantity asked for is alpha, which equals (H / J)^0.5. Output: 1.08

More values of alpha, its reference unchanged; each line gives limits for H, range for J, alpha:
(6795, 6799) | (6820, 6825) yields 1.58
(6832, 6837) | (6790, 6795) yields 1.26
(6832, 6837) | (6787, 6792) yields 1.10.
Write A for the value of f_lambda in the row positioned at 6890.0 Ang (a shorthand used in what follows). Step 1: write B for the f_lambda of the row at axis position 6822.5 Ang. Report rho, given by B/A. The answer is 1.09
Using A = 6.85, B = 7.45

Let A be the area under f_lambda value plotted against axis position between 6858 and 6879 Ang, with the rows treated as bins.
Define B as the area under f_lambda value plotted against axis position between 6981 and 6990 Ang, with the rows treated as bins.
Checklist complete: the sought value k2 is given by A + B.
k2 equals 213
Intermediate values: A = 150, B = 63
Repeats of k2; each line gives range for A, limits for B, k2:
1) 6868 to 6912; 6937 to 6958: 464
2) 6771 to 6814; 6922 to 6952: 554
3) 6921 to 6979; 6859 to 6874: 527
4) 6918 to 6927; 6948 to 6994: 391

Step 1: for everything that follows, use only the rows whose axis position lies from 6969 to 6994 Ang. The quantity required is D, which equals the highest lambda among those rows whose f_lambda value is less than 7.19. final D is 6993.5 Ang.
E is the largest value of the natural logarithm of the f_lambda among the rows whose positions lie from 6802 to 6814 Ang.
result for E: 2.12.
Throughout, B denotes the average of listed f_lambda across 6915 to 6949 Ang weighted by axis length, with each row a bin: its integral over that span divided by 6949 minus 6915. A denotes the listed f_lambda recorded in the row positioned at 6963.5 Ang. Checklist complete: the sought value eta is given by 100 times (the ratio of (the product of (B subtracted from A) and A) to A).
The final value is -2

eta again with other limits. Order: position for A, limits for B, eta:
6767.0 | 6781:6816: -49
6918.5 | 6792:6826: -66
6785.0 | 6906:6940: 65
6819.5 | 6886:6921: 54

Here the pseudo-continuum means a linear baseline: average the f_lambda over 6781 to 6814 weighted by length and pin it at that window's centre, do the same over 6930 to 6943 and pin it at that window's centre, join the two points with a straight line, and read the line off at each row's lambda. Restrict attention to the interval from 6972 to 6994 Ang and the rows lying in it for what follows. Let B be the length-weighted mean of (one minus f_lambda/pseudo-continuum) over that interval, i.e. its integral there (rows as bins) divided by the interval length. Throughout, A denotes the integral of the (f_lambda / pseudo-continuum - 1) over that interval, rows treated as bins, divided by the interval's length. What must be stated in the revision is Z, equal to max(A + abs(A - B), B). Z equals 0.01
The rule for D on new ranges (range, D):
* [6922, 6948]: 6932.0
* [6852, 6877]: 6876.5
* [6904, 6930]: 6929.0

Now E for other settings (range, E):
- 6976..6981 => 1.94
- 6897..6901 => 1.94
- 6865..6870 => 2.00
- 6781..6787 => 2.07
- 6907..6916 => 1.98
